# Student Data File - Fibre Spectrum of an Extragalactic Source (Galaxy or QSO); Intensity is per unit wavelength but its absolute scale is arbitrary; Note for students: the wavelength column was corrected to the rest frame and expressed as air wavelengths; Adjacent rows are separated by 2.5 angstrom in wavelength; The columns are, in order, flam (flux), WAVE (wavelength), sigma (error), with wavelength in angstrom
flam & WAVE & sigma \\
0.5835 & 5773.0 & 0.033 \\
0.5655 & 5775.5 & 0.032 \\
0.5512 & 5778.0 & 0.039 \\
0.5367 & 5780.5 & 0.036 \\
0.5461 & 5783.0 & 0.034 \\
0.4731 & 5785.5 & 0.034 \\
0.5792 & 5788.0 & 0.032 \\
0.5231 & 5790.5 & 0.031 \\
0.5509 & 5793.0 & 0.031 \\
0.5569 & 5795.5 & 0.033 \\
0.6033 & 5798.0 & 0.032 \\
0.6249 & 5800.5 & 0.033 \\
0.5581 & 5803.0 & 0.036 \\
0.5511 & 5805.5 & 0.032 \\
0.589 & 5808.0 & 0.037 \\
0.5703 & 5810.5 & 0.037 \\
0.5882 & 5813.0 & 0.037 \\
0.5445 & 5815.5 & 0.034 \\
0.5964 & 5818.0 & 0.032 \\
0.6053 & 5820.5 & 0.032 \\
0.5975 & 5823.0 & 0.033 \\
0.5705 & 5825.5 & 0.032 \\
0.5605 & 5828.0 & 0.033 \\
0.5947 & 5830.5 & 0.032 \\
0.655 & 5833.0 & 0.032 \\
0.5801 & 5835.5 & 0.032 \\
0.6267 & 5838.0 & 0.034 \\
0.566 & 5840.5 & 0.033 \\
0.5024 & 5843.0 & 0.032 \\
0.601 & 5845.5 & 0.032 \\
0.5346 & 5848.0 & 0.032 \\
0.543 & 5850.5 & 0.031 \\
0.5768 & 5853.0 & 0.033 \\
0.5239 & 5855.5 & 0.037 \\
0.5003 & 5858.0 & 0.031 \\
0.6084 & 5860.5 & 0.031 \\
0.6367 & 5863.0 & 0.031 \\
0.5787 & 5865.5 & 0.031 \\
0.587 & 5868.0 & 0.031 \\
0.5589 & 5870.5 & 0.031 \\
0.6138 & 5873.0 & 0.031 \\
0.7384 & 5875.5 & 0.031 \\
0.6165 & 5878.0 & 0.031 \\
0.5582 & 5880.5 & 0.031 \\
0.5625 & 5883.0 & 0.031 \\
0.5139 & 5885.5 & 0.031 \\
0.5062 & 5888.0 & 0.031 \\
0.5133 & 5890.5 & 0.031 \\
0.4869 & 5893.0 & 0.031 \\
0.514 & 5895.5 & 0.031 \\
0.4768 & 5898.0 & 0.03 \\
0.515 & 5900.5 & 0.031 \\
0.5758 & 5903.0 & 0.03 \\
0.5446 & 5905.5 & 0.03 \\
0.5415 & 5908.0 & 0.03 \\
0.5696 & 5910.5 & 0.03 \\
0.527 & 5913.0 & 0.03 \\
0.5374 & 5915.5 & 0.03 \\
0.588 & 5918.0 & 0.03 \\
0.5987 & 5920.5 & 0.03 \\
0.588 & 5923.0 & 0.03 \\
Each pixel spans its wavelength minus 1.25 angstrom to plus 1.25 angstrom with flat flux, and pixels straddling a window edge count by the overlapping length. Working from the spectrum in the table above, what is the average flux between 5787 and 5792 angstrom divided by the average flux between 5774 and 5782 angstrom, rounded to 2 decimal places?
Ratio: 1.00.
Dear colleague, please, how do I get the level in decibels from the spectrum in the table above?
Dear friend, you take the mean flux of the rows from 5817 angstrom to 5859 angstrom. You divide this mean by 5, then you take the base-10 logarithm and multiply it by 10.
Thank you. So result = -9.41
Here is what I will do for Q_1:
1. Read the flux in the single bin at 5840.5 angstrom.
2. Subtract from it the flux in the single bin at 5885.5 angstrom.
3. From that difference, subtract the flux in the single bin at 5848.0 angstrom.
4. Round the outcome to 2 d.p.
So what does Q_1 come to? -0.48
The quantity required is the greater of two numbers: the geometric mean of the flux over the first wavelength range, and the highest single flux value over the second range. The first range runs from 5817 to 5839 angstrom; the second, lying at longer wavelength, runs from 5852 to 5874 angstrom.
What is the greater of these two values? 0.64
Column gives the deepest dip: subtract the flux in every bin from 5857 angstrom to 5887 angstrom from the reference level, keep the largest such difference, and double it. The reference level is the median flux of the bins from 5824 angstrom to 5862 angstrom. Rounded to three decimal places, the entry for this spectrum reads 0.140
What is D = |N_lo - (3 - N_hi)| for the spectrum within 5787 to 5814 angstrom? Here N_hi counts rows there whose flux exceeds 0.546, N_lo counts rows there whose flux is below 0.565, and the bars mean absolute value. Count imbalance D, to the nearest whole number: 12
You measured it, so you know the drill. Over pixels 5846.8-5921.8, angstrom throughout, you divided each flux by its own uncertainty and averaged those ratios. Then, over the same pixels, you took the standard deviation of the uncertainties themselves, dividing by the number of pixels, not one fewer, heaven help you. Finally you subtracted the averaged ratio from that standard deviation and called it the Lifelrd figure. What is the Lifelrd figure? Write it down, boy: -18.0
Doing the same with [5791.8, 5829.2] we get -17.3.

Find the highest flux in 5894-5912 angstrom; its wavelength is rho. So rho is 5903.0 angstrom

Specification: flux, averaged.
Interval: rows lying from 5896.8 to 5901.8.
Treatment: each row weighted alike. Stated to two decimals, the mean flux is 0.50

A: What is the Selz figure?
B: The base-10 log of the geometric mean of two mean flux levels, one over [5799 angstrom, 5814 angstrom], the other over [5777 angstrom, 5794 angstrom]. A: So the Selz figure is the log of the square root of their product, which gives -0.253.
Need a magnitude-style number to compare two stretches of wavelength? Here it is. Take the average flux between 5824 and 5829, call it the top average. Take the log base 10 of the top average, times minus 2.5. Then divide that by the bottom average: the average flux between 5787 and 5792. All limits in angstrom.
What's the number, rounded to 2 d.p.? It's 1.12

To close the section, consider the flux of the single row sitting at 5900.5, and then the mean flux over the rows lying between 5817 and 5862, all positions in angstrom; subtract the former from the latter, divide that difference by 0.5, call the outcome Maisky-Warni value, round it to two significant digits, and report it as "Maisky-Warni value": 0.12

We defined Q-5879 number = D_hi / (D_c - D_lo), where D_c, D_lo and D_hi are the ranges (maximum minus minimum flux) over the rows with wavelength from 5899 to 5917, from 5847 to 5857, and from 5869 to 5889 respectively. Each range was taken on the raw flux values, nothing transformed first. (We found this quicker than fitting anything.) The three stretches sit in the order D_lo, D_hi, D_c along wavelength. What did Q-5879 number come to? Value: 29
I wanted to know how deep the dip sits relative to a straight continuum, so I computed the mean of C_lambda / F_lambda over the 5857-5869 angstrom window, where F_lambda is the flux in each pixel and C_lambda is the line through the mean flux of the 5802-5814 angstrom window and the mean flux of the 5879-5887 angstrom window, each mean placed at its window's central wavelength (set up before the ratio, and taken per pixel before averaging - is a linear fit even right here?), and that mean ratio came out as 0.95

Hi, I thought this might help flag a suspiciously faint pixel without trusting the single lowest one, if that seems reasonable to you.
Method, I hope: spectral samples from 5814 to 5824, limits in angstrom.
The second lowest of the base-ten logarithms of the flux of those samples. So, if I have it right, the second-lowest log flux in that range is -0.224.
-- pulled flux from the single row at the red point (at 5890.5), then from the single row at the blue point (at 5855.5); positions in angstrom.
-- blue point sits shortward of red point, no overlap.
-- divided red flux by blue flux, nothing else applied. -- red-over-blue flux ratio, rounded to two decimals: 0.98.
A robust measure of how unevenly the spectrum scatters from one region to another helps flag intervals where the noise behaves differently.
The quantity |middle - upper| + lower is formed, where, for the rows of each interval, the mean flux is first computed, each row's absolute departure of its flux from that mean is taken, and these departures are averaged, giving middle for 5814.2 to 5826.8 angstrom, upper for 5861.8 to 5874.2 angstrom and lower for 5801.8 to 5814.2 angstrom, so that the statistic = 0.018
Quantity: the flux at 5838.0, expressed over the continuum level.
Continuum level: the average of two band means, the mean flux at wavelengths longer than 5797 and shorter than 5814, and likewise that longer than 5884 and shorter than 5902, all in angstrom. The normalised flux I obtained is 1.15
